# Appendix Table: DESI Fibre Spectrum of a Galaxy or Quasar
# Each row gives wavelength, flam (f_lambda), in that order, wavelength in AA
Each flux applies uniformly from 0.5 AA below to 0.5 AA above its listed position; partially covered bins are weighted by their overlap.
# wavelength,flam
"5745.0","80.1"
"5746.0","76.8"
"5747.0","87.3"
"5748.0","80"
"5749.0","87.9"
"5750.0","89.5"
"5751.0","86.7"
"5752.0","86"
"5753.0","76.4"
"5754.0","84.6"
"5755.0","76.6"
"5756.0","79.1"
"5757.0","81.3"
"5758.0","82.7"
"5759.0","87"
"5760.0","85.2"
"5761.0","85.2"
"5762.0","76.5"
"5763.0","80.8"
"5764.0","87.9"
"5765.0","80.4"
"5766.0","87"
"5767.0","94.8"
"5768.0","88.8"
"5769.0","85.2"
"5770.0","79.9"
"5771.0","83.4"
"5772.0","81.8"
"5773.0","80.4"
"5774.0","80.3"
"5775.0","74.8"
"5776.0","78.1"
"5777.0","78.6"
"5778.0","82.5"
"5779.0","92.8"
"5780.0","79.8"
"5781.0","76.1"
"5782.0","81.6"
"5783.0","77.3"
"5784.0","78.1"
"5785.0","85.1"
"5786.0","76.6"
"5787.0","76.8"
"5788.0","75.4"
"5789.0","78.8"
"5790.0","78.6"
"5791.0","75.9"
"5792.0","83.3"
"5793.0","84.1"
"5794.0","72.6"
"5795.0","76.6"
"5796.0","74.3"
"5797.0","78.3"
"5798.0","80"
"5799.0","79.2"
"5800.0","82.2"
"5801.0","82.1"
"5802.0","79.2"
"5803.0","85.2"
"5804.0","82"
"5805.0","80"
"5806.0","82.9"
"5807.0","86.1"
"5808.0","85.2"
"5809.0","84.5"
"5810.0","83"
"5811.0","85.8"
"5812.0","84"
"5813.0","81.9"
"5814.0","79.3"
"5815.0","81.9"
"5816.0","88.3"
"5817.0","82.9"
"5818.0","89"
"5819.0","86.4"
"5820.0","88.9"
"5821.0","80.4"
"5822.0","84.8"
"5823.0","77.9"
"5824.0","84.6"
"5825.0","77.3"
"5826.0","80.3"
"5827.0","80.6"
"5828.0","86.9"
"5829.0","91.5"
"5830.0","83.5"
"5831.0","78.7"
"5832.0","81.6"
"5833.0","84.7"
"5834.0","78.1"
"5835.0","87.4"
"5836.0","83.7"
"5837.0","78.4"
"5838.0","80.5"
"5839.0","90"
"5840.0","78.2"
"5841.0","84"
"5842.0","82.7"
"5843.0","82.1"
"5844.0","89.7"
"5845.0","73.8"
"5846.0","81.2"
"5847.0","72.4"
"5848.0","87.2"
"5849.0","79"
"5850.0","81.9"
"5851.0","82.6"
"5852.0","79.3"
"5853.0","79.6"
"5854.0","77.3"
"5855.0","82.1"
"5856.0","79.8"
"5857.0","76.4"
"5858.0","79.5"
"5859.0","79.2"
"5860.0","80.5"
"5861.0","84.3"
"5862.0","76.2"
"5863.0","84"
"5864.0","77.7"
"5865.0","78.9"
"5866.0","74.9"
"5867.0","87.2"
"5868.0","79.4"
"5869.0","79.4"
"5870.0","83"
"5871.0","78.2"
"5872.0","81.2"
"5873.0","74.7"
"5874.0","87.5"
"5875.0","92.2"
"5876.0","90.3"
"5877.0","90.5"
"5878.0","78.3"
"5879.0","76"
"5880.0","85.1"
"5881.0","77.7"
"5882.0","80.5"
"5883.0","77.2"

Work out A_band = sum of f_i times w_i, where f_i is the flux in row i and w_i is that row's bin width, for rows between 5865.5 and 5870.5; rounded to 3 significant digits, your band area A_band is 404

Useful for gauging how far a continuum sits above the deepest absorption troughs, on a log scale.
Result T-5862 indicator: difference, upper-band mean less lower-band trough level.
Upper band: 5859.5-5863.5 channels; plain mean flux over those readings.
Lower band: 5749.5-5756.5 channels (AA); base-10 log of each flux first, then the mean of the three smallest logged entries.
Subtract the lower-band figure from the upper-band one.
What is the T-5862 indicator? 79.4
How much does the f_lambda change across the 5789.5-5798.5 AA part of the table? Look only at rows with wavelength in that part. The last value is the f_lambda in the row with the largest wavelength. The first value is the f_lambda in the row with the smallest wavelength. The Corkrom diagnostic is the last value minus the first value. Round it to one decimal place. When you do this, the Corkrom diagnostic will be 1.4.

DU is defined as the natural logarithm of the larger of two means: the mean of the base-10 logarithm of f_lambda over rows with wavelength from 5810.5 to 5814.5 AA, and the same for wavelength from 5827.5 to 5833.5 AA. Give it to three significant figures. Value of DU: 0.656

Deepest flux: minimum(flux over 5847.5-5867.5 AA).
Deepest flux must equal 74.9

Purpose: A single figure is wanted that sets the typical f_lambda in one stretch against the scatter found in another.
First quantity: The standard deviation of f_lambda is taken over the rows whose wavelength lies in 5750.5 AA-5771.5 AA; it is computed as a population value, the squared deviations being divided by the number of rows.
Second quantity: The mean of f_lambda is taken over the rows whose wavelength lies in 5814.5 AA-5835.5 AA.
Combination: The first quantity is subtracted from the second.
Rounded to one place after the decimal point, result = 79.1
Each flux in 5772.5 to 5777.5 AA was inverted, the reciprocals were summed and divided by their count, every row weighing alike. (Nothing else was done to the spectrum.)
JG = 0.0128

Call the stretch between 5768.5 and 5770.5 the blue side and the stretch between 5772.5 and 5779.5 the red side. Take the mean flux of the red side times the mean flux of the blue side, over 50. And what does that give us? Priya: 134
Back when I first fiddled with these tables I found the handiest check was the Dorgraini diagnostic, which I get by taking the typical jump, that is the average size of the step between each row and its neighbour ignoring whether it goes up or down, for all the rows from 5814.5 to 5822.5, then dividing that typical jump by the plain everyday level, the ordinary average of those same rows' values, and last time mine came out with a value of 0.060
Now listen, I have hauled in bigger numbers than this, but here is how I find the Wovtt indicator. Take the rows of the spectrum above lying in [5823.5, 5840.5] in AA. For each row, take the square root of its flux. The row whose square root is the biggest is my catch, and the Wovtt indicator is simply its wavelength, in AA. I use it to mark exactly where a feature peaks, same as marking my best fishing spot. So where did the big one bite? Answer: 5829.0 AA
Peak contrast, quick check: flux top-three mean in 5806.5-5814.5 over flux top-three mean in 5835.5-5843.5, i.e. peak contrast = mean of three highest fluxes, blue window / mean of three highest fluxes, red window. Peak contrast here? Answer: 1.00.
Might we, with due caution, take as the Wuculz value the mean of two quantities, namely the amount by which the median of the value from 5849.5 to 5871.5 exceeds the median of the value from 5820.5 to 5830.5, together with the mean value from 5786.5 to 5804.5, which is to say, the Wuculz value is 38.3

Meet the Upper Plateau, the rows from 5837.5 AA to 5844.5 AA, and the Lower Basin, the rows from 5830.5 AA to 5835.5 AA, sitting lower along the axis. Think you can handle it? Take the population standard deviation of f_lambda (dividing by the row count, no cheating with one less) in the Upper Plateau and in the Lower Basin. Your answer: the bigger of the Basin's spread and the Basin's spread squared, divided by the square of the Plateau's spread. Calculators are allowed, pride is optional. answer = 0.7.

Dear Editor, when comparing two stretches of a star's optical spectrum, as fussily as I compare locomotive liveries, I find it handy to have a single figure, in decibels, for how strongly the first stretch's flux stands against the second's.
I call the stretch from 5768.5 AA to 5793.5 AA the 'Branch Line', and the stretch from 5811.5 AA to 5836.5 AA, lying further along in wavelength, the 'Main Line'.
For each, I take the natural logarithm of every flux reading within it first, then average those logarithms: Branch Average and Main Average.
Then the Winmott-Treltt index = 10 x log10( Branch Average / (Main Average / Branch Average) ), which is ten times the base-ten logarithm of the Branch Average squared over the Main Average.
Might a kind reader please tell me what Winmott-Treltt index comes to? 6.38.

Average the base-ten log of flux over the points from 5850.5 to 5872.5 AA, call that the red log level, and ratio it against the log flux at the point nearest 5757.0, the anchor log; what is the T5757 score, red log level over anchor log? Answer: 1.00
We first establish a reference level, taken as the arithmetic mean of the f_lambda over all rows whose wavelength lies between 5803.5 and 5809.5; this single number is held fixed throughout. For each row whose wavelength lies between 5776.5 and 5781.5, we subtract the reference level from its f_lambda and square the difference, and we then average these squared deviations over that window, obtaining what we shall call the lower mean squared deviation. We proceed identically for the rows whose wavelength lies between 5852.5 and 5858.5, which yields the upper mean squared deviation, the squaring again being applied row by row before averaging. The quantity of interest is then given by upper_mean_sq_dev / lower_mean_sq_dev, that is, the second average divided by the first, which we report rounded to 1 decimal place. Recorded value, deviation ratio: 0.6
